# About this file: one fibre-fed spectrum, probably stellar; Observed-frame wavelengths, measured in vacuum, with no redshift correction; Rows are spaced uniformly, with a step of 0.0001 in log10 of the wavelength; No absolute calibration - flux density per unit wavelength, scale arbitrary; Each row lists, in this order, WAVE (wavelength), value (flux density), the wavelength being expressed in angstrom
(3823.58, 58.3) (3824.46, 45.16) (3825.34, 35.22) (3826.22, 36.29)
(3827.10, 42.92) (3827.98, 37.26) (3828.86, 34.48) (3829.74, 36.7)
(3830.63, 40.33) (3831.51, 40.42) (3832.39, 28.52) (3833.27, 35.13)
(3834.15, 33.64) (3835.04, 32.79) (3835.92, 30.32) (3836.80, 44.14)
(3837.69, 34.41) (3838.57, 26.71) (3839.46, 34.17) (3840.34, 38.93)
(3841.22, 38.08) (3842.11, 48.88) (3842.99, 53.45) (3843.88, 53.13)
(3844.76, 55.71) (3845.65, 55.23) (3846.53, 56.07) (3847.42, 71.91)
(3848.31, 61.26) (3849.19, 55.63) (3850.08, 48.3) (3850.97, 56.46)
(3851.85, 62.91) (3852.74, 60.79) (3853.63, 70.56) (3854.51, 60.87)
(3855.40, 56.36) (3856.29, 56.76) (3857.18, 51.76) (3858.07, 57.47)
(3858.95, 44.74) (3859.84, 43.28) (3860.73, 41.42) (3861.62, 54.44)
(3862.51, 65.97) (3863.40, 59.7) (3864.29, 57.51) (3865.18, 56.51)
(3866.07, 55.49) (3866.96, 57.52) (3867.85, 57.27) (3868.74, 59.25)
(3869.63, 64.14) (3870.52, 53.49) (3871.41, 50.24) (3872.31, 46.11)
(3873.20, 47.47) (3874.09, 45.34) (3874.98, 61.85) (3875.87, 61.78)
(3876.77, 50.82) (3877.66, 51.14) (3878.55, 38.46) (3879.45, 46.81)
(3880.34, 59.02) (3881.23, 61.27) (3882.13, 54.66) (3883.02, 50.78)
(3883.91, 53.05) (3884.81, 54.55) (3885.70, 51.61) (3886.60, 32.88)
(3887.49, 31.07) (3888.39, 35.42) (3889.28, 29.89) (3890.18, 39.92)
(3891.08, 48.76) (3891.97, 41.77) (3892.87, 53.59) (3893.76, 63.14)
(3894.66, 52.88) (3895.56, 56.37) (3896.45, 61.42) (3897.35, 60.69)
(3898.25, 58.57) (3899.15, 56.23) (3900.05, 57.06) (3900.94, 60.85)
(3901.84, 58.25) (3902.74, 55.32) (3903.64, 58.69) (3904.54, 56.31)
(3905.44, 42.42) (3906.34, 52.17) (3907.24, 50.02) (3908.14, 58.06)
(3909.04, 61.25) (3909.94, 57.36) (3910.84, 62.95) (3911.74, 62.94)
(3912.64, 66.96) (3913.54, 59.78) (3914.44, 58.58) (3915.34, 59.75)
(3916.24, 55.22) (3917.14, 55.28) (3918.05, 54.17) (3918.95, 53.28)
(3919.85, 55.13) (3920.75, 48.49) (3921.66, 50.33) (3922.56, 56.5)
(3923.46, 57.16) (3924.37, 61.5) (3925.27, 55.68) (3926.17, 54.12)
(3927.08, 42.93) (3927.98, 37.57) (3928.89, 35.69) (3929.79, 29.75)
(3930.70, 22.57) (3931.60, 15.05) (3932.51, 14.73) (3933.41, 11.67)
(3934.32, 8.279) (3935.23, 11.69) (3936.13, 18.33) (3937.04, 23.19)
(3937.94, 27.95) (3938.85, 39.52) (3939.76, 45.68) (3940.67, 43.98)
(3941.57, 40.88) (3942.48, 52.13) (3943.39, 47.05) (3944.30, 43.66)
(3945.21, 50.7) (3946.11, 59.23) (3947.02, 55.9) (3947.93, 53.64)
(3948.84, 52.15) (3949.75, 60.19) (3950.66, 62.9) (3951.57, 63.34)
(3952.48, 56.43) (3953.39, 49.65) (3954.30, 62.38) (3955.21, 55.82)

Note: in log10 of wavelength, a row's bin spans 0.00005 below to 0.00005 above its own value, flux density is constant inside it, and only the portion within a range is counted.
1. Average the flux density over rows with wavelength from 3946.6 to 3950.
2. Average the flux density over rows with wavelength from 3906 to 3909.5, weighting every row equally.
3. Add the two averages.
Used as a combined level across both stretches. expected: 111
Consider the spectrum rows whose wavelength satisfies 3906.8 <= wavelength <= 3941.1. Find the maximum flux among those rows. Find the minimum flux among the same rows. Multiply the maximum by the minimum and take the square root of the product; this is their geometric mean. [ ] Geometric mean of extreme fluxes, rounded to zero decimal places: 24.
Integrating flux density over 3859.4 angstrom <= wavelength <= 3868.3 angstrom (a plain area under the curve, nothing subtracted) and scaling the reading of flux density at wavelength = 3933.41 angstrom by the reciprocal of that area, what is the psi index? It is 0.024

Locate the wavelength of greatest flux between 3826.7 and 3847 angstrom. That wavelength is 3846.53 angstrom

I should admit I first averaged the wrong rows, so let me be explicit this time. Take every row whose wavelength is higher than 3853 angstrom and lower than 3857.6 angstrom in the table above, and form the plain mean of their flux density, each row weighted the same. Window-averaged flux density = 59.3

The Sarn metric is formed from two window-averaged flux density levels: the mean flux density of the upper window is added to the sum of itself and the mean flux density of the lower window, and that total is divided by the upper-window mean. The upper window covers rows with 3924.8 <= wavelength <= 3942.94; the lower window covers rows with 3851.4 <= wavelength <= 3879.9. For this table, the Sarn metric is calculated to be 3.7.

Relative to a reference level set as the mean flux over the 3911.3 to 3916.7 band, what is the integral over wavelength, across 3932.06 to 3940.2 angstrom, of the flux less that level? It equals -312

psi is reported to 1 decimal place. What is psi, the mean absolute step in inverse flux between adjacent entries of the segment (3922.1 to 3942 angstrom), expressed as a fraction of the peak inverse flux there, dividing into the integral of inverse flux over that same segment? 9.9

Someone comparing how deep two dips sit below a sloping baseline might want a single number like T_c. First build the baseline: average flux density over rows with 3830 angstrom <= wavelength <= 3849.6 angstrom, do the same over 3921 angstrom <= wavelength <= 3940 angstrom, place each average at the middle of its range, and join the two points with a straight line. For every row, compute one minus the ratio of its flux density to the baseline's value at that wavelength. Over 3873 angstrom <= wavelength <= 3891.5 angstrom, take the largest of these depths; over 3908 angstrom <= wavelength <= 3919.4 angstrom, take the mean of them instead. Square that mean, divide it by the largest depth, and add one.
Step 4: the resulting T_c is 3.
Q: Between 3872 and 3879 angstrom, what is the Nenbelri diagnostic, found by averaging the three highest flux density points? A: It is 58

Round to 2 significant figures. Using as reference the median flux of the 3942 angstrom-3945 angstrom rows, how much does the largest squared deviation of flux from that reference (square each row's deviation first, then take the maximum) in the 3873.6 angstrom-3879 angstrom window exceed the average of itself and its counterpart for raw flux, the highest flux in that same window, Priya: 79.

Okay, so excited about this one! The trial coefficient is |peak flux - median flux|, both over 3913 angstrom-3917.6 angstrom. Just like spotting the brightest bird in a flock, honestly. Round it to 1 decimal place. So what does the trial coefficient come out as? 1.2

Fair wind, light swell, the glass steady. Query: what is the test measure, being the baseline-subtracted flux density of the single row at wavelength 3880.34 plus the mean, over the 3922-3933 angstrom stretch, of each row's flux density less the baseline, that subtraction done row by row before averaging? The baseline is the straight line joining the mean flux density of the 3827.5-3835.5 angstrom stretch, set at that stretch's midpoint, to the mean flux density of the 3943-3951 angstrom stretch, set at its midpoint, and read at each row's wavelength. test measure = 5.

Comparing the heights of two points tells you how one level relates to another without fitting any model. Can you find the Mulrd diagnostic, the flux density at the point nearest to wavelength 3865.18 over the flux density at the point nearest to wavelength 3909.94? 1.0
